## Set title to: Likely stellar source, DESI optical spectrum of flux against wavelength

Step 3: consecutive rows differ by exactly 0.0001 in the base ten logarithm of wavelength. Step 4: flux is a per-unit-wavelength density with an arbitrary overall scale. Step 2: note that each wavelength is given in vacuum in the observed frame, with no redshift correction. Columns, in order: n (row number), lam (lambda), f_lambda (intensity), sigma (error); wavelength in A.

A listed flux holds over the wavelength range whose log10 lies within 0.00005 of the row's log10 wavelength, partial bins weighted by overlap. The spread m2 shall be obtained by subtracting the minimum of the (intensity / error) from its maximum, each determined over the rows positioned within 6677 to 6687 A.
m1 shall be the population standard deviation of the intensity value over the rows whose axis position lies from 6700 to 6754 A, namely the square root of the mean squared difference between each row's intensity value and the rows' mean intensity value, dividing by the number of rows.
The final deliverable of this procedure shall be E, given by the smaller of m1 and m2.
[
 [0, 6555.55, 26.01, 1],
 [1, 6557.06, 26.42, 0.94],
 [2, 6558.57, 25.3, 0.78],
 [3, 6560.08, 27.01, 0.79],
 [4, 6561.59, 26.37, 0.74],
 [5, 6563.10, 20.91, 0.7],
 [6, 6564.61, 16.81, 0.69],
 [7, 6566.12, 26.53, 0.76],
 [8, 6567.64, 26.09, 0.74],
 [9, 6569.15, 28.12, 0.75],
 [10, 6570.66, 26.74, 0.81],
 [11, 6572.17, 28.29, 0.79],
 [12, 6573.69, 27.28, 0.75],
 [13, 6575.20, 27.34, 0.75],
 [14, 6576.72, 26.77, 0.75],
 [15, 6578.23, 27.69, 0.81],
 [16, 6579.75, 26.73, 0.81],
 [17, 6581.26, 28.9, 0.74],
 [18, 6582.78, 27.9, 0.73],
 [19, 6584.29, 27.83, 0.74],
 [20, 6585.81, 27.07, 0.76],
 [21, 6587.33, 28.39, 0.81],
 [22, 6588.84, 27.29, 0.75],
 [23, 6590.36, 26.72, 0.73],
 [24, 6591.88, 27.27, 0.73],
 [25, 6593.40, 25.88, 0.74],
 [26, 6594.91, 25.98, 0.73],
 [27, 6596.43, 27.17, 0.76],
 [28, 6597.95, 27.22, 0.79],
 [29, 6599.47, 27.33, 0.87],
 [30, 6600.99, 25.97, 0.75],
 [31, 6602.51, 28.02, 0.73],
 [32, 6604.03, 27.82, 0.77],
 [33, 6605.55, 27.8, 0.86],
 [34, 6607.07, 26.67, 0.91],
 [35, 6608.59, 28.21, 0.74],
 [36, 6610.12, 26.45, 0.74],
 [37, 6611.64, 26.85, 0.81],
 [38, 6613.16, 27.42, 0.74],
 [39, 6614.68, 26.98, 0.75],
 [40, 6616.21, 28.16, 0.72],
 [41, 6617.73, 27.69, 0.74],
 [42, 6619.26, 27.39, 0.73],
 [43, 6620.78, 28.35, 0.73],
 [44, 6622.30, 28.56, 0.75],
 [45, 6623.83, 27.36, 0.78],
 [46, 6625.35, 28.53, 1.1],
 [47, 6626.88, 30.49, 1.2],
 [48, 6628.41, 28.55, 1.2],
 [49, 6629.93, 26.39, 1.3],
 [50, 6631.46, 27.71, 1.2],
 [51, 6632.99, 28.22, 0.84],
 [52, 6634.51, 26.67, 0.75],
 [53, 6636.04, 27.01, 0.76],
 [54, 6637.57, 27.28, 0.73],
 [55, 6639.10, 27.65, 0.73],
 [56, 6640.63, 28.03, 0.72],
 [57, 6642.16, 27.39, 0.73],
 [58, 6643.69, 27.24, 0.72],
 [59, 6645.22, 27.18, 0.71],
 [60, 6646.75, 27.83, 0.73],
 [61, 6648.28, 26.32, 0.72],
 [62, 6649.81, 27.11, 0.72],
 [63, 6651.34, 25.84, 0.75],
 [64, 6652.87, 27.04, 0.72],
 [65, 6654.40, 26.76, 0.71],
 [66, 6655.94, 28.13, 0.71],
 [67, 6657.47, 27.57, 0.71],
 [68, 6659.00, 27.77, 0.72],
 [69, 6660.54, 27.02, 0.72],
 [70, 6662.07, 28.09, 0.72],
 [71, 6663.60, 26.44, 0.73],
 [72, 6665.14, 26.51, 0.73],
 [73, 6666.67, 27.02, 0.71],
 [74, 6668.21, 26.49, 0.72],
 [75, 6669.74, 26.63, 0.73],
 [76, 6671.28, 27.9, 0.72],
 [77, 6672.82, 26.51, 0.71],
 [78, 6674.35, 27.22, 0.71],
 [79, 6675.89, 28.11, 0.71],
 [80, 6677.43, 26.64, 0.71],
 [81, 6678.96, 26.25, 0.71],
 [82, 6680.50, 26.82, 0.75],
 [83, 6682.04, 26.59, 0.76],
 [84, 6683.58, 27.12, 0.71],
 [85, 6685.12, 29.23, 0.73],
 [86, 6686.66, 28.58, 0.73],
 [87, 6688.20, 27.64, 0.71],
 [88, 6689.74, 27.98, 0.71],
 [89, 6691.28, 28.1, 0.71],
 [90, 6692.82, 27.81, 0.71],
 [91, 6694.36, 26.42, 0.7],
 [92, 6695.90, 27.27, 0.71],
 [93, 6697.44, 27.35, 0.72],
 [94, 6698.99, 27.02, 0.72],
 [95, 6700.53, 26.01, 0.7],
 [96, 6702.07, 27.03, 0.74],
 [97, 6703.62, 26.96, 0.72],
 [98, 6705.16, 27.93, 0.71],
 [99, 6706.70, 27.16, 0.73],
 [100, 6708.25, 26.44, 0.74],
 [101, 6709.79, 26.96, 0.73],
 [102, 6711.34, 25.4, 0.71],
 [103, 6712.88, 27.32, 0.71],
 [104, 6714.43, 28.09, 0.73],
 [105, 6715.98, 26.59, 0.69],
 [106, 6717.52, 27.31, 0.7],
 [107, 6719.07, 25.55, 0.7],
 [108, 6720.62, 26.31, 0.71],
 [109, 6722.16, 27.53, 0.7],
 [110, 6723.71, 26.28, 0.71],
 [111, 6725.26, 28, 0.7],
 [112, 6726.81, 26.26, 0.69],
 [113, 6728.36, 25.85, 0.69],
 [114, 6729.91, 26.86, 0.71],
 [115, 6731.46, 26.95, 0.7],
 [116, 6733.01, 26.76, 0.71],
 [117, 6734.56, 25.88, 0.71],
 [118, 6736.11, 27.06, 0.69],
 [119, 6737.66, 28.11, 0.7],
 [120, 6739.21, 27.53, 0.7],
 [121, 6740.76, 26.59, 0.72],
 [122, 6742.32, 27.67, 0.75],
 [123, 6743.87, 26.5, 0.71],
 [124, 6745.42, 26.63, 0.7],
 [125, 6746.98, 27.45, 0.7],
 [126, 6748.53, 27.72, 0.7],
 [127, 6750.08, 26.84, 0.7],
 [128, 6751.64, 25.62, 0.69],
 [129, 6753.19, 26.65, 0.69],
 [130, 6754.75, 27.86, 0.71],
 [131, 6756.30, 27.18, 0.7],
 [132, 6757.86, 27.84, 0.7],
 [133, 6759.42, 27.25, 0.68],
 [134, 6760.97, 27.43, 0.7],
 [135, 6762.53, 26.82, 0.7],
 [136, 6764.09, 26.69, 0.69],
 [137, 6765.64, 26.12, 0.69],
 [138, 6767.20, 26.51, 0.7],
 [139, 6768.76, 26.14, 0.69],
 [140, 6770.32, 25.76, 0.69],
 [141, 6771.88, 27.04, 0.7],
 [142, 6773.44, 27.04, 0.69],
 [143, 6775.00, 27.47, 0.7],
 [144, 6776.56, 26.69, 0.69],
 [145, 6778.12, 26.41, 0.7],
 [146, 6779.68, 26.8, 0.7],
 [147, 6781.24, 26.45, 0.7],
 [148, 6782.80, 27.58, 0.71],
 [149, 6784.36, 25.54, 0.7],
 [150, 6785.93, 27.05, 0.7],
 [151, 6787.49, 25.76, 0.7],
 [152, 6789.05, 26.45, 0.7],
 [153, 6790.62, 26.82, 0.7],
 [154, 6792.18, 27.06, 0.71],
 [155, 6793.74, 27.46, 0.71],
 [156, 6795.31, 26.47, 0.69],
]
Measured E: 0.73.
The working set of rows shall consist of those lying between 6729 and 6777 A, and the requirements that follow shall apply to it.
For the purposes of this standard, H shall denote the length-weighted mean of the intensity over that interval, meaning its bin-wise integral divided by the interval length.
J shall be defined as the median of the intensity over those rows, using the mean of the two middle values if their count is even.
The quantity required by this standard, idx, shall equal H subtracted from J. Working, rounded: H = 26.92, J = 26.9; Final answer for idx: -0.062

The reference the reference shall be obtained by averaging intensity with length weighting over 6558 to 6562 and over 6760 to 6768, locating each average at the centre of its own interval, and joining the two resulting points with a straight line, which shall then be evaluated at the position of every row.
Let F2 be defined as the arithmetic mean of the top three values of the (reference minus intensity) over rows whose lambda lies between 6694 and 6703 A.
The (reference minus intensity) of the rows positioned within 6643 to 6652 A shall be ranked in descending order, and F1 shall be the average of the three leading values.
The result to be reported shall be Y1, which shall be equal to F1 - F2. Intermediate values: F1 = 0.1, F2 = 0.10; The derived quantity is -0.1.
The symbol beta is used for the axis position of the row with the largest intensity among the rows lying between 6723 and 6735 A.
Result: 6725.26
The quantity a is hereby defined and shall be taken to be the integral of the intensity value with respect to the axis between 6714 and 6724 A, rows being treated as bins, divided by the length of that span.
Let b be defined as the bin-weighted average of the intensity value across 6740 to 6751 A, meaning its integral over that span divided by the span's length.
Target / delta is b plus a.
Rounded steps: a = 26.8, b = 27.0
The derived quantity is 53.8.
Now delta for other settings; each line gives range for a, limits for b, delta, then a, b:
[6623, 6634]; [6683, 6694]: 56.2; 28.1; 28.0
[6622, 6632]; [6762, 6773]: 54.7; 28.2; 26.4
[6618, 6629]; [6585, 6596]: 55.4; 28.4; 27.0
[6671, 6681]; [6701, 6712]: 53.9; 27.0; 26.8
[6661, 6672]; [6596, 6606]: 54.3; 27.0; 27.3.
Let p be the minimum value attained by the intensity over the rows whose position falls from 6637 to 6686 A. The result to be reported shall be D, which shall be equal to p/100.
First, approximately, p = 25.84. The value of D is 0.258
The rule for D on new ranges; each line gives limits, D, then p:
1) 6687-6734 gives 0.254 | 25.4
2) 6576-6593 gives 0.267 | 26.72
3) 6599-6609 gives 0.260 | 25.97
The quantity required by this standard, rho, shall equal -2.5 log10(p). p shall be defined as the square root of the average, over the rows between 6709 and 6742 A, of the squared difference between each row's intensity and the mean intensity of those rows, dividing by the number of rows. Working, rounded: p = 0.78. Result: 0.3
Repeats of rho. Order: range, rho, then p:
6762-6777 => 0.8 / 0.49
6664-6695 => 0.2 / 0.82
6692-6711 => 0.7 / 0.53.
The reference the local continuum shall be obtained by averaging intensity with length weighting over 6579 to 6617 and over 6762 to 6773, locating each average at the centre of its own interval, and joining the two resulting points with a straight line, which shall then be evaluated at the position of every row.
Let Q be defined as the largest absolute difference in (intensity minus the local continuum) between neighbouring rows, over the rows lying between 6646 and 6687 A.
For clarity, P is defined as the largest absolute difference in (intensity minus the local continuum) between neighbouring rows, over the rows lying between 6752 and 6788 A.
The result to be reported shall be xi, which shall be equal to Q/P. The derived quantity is 1.0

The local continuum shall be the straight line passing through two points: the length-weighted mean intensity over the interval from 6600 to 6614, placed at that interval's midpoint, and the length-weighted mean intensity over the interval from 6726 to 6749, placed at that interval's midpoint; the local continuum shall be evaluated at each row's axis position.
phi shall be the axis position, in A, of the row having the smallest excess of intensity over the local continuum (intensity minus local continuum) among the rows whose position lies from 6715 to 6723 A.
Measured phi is 6719.07 A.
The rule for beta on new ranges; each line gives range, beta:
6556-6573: 6572.17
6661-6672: 6662.07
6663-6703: 6685.12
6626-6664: 6626.88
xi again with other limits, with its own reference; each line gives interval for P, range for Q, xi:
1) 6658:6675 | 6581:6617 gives 1.3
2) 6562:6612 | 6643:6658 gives 0.2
